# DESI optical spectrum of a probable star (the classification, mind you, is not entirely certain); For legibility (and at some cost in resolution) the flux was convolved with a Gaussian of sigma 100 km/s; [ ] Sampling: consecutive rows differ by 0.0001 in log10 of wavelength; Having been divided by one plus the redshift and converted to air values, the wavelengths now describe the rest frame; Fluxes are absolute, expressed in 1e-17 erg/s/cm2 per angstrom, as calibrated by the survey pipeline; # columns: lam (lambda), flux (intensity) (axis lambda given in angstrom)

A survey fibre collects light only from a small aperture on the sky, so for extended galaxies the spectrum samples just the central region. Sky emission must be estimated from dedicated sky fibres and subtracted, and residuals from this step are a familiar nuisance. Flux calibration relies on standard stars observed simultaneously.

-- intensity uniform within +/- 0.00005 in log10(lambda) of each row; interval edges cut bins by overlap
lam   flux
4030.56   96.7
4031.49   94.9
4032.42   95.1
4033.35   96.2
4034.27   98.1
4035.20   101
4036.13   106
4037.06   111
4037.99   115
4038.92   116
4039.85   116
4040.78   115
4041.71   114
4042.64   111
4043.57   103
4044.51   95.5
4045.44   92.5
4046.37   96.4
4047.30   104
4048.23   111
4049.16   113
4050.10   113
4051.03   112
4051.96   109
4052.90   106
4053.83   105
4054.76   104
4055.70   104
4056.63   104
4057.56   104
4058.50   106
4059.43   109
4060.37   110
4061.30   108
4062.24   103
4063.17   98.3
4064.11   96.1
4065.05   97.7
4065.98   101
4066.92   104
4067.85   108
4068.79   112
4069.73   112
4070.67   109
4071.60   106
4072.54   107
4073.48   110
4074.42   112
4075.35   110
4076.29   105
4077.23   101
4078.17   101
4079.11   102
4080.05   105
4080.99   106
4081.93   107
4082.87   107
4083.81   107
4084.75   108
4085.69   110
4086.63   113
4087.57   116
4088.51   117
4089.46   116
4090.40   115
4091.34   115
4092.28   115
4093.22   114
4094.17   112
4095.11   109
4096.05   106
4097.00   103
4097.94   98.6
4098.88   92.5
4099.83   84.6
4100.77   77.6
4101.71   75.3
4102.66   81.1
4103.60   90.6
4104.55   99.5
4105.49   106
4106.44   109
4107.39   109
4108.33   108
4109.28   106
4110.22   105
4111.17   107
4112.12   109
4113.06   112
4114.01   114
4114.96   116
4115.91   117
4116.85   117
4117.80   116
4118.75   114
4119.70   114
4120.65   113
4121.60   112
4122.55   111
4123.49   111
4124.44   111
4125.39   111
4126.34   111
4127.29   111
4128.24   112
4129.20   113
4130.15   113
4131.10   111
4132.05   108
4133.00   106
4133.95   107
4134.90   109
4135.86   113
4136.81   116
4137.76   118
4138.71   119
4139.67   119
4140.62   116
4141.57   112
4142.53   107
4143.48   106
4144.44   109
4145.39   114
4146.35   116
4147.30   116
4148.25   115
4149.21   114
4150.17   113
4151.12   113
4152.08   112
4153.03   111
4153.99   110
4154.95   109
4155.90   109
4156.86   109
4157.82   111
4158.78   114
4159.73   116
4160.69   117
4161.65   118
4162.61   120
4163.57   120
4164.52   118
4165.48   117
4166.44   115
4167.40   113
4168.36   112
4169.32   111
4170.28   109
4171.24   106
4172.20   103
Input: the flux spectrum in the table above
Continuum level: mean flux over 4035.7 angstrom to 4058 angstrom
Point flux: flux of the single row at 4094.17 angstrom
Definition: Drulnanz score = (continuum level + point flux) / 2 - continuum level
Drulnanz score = 2.2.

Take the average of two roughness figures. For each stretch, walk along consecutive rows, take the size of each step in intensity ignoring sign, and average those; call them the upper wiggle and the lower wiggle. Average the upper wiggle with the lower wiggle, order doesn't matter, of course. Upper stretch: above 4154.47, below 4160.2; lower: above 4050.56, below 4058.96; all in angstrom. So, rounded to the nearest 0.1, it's 1.3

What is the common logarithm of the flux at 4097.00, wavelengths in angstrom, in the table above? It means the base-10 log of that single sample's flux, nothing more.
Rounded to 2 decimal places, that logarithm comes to 2.01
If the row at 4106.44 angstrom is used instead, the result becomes 2.04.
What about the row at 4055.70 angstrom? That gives 2.02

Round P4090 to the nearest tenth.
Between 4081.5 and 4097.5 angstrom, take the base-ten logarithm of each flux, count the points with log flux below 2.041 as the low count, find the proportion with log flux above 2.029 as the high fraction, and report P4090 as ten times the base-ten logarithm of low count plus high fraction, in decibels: 9.0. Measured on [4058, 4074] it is 11.3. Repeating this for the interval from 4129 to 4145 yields 9.0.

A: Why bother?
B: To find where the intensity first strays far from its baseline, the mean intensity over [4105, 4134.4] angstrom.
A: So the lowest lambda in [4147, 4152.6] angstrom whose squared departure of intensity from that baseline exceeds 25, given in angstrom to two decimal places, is 4147.30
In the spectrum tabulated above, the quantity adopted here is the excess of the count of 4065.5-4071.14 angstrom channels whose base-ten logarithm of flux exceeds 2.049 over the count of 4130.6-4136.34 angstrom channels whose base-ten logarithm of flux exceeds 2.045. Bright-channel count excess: 0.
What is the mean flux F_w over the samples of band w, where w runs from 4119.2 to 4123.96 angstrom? 112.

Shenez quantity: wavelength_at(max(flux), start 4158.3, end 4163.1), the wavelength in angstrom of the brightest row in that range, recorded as 4162.61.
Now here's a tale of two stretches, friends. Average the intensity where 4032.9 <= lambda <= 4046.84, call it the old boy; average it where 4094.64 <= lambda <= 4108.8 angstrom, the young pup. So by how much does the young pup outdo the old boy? -9.1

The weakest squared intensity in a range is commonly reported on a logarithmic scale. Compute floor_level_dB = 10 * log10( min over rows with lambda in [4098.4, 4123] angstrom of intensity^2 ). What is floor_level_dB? 37.5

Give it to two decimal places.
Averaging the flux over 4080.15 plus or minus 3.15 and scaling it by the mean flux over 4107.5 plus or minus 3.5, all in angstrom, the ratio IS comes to 0.98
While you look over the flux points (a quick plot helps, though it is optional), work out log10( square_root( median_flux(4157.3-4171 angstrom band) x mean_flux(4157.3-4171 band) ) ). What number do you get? 2.06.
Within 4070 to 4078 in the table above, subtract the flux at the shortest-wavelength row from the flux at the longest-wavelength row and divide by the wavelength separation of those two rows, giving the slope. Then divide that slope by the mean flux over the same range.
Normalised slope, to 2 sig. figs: -0.011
